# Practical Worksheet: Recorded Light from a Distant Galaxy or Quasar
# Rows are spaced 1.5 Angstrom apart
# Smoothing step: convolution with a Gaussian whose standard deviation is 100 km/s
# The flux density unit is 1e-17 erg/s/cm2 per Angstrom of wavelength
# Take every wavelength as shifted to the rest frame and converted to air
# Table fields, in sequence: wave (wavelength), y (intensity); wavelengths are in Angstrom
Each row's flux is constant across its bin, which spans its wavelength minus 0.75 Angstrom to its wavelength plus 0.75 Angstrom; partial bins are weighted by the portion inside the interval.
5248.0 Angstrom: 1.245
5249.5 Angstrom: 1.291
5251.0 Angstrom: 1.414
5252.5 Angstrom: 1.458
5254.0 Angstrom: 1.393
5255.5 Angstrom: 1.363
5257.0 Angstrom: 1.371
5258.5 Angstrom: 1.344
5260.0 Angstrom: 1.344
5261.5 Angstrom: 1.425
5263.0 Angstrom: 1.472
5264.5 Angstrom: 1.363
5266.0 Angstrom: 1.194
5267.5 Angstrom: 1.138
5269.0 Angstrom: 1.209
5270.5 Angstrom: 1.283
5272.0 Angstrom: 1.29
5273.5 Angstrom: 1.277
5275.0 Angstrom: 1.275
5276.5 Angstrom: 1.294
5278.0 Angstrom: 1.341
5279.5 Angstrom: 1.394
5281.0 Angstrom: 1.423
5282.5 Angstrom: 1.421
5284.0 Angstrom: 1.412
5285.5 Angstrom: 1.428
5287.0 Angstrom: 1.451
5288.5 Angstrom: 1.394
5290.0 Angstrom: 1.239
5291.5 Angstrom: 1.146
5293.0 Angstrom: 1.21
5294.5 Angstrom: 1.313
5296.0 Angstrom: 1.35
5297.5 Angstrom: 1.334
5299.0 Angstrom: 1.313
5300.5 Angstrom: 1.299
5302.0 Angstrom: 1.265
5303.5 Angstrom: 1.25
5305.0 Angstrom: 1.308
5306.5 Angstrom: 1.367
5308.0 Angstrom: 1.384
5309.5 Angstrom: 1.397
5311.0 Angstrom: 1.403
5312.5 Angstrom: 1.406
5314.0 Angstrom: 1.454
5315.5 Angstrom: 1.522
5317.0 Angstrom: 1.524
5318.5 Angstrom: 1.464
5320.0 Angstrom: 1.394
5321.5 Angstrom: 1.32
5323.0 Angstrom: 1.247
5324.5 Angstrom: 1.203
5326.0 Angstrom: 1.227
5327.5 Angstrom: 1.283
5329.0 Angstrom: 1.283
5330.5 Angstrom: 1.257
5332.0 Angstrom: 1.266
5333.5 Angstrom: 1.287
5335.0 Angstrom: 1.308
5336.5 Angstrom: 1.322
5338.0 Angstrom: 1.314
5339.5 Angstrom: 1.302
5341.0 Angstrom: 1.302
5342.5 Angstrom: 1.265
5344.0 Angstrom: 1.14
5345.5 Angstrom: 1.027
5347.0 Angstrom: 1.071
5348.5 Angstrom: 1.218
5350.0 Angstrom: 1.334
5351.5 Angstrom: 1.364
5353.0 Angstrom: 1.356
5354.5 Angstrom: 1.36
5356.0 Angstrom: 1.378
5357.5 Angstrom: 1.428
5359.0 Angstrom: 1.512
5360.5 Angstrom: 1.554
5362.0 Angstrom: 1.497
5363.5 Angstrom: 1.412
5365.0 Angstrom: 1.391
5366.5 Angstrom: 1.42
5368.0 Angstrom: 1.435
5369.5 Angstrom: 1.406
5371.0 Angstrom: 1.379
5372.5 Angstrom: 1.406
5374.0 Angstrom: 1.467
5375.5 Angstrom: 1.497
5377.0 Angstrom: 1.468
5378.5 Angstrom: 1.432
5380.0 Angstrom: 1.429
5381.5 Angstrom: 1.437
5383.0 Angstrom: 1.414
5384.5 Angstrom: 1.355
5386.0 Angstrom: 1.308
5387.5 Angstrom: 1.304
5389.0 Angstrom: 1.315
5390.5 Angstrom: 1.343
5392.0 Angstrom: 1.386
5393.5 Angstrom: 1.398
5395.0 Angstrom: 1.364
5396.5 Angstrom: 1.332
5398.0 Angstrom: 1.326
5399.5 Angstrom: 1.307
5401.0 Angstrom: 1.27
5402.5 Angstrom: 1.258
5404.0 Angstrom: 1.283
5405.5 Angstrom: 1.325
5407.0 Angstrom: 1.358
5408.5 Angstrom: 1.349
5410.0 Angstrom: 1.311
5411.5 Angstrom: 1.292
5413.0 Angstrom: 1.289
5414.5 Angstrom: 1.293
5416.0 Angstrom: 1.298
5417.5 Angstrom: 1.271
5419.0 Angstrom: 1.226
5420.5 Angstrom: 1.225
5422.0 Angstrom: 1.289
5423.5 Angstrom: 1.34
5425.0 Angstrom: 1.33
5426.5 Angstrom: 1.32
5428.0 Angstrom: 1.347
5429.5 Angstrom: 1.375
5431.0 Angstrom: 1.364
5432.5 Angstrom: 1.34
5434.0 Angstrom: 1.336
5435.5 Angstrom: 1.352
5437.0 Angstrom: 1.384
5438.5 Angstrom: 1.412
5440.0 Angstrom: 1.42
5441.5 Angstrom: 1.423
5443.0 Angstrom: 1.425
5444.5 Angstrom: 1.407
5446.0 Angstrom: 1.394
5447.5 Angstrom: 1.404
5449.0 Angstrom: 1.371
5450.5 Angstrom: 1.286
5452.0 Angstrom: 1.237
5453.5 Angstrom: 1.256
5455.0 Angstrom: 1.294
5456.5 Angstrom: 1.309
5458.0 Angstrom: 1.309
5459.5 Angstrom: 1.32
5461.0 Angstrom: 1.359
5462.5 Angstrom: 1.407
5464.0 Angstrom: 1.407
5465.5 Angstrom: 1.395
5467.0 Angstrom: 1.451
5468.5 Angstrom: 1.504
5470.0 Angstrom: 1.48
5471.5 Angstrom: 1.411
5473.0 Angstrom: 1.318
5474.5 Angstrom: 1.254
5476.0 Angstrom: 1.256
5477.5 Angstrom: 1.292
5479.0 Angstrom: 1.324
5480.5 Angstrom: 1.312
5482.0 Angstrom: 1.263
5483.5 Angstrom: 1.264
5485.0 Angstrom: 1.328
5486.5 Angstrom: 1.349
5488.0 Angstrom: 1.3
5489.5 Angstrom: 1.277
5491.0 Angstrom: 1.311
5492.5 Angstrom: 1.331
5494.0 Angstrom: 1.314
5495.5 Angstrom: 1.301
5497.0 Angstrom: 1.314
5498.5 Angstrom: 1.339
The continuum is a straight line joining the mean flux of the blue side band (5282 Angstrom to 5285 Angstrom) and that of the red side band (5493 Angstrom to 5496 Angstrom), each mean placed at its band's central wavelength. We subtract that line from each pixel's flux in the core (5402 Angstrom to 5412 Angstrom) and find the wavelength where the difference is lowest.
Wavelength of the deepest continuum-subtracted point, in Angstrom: 5402.5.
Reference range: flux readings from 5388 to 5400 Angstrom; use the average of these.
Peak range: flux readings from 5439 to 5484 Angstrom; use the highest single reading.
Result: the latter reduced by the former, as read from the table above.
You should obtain 0.16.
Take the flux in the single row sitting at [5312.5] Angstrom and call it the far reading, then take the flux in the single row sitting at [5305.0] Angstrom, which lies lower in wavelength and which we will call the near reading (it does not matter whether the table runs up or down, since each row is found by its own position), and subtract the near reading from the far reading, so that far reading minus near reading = 0.10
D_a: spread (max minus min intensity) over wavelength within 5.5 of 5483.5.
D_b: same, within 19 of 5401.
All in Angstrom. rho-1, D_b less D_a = 0.102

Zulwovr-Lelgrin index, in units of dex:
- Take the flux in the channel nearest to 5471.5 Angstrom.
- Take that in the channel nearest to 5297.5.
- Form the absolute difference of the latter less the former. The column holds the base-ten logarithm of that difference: -1.1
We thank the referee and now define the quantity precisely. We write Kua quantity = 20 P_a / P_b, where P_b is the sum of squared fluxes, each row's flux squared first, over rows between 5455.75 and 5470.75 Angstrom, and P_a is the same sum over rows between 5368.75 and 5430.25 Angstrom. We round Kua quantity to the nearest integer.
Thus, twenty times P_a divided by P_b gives 76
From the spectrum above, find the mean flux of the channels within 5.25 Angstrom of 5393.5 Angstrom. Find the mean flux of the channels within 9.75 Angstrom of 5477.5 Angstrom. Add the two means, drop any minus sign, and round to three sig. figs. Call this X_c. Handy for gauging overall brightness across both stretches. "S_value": 2.69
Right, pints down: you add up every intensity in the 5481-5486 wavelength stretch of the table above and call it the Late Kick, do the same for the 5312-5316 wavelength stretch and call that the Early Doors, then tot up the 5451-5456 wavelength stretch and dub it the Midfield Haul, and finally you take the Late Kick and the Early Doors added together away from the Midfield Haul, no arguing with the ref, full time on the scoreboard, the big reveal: -4.45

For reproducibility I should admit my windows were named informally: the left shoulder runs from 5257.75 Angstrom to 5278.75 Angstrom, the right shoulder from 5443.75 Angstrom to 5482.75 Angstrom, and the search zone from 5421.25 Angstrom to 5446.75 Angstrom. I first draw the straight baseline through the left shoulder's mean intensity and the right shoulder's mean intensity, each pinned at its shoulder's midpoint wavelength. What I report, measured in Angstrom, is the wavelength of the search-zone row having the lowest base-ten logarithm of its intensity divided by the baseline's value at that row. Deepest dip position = 5422.0 Angstrom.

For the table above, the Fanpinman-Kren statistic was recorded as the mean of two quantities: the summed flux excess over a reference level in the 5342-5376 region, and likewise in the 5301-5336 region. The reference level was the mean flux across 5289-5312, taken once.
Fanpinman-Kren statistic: 1.0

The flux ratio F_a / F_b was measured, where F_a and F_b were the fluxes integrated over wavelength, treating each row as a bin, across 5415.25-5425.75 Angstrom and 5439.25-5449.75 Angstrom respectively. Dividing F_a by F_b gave 0.9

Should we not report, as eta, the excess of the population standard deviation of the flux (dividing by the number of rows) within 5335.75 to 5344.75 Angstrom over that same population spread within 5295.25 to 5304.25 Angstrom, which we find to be 0.027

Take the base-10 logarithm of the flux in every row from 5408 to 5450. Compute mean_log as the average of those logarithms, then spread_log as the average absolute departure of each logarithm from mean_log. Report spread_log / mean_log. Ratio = 0.115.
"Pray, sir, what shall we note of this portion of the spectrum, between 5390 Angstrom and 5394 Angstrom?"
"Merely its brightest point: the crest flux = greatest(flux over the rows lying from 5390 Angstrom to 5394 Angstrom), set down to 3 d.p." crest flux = 1.398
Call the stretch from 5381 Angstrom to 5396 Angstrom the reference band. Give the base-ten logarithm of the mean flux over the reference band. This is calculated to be 0.134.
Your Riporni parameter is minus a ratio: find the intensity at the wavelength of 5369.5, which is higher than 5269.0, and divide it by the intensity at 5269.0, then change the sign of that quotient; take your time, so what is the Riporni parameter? -1.16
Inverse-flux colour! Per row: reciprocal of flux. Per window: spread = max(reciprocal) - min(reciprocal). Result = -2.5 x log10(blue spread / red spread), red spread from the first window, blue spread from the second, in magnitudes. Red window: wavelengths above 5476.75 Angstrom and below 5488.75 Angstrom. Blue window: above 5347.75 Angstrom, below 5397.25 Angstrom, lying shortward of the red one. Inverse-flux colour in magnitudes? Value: -1.4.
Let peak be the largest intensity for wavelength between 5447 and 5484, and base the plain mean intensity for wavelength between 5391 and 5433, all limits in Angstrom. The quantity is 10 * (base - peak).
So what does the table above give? -1.9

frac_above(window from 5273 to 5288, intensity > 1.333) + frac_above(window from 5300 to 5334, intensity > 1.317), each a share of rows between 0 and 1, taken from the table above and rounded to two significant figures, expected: 1.2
